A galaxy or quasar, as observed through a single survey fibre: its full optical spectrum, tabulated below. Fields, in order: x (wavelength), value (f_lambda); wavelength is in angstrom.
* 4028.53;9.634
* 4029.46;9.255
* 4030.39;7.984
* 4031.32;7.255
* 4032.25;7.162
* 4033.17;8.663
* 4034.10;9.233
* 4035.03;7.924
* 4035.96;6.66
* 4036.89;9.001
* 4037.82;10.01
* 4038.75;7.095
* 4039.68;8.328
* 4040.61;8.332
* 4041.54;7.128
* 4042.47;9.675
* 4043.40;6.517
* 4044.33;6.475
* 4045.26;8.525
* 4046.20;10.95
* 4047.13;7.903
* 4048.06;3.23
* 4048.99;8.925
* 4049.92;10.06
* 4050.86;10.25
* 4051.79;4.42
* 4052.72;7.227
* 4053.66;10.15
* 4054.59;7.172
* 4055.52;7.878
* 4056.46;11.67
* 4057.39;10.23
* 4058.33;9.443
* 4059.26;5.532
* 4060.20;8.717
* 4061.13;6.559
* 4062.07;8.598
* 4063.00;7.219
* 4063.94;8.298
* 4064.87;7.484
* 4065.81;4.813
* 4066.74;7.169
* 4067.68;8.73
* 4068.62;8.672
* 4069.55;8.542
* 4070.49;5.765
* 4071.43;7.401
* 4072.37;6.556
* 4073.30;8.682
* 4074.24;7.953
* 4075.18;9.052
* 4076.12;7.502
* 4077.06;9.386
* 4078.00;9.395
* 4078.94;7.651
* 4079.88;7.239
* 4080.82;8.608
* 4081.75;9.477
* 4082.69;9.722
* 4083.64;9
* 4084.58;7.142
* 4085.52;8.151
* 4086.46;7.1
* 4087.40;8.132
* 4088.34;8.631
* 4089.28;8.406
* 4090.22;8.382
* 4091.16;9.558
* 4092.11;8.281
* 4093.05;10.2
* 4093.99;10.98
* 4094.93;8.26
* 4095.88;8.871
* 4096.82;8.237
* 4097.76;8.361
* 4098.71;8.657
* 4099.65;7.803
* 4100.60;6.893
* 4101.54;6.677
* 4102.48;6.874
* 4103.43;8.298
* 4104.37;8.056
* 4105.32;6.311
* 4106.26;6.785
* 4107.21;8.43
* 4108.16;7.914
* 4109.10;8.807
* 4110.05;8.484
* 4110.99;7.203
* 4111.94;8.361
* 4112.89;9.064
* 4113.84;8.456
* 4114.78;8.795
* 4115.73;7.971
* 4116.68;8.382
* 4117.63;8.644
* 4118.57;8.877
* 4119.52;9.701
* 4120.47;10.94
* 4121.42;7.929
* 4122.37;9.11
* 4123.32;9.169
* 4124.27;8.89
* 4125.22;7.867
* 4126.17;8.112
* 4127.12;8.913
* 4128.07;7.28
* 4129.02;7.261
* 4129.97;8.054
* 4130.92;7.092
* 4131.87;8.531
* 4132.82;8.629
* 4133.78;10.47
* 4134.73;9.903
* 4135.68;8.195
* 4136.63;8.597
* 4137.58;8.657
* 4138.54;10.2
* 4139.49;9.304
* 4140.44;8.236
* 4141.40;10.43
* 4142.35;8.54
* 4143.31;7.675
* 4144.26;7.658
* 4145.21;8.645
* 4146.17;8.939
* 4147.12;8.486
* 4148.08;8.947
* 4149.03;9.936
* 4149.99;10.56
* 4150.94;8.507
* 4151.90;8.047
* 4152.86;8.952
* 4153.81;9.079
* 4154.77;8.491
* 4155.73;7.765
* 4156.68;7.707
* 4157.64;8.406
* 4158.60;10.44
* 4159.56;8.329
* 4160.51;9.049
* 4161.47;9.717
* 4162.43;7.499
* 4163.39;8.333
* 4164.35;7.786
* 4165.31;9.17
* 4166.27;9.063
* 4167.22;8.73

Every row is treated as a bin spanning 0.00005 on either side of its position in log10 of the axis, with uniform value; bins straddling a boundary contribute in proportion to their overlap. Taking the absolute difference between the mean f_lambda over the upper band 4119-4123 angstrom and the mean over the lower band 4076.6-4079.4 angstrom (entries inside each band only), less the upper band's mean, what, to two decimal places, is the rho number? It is -8.81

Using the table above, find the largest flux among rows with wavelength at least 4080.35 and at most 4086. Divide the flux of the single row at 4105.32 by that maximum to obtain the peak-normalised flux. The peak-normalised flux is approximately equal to 0.65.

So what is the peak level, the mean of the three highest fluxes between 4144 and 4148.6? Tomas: 8.8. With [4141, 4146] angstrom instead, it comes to 9.2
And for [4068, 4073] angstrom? 8.2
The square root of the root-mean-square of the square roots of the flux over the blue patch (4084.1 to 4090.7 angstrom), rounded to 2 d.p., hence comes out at 1.68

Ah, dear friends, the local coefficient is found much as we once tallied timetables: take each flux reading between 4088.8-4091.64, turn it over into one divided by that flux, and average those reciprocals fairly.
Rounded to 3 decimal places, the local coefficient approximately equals 0.114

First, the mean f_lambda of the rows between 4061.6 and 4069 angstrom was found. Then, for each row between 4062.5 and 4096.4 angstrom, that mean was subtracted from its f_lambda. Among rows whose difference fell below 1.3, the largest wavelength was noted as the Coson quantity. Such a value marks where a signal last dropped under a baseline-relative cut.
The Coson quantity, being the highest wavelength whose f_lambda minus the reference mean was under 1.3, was 4095.88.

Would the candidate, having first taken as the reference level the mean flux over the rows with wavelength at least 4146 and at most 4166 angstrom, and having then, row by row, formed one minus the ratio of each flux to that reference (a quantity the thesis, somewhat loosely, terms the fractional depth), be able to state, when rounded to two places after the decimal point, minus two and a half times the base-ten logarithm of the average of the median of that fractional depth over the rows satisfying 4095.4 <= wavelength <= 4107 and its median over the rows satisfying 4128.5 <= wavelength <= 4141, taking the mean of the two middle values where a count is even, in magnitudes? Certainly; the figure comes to 3.10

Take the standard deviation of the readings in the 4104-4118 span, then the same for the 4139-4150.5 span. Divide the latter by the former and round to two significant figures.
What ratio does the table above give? 1.2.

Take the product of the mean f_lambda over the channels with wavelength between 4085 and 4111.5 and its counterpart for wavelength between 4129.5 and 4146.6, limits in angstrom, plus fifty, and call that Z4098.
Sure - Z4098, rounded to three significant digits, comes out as 122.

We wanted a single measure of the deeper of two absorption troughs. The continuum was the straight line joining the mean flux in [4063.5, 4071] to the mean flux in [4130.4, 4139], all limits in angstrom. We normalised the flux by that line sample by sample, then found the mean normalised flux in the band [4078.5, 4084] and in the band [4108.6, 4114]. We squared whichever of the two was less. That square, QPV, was 1.00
